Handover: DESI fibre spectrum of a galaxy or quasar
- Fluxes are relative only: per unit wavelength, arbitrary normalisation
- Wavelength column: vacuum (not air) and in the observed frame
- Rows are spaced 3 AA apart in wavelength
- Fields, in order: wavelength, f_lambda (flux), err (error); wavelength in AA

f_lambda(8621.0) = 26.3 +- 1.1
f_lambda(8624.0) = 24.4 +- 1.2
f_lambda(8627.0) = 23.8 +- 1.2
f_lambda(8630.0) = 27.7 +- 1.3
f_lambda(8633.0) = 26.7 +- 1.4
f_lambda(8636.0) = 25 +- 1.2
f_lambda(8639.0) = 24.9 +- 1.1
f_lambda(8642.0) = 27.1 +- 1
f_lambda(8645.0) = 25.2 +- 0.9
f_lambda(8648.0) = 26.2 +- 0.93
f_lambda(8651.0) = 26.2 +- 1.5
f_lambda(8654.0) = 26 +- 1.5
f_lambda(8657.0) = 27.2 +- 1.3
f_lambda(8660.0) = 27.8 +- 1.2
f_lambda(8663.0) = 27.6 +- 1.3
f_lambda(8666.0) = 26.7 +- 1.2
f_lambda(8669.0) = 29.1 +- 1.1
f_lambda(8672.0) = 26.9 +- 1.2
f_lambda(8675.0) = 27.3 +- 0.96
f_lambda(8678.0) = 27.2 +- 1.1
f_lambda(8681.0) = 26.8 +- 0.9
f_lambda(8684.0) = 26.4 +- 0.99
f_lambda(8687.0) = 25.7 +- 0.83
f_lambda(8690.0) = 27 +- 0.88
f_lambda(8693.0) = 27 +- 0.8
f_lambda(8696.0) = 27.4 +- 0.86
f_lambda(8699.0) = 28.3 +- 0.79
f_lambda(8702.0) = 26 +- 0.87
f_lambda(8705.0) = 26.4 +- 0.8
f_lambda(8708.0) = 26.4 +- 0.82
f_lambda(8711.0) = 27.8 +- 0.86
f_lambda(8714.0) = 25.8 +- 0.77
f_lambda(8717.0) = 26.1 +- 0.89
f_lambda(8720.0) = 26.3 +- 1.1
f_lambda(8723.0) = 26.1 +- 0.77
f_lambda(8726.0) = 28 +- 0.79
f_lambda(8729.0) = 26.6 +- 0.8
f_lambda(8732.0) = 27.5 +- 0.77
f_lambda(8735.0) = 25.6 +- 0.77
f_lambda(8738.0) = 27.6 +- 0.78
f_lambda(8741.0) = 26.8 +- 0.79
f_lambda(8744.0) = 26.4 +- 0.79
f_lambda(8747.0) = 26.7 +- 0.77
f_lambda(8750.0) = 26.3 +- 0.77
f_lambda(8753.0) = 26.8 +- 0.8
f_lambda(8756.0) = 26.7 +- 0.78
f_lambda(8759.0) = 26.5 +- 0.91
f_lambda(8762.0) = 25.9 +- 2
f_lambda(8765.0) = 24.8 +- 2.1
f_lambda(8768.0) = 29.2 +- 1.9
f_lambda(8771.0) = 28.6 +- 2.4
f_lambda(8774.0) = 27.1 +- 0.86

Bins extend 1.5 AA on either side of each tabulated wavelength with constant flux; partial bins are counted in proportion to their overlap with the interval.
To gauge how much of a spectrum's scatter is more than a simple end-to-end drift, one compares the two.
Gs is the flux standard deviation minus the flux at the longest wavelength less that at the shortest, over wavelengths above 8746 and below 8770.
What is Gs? -1.3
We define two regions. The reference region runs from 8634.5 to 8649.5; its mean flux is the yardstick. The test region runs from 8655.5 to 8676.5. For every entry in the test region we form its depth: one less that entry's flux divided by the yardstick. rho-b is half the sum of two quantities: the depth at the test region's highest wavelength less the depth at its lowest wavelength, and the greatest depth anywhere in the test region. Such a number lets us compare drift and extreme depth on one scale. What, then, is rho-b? -0.022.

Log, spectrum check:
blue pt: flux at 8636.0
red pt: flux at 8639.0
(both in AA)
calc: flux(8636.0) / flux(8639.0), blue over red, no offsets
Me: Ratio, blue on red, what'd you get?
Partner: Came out 1.00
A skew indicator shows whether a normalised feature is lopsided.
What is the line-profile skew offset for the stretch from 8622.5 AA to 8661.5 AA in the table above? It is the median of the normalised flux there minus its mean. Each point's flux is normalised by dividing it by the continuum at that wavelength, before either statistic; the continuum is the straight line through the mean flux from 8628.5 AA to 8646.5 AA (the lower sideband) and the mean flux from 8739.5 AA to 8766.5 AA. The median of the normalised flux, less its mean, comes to 0.006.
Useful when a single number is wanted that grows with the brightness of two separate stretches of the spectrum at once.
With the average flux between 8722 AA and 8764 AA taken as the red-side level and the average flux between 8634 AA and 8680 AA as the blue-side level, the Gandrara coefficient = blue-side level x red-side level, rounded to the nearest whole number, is 712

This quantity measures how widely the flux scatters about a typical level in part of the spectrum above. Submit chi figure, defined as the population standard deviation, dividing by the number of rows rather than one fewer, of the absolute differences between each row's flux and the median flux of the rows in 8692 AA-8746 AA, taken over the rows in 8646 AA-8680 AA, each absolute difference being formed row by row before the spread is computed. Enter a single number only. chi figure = 0.65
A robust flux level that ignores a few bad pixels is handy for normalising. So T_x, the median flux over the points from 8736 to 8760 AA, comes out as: 26.7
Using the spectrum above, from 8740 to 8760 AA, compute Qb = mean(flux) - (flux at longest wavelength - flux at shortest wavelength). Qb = 26.9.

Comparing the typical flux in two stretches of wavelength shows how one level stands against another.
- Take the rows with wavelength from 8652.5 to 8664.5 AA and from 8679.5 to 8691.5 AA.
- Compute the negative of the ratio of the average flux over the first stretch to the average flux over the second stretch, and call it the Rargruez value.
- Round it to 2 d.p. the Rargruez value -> -1.03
